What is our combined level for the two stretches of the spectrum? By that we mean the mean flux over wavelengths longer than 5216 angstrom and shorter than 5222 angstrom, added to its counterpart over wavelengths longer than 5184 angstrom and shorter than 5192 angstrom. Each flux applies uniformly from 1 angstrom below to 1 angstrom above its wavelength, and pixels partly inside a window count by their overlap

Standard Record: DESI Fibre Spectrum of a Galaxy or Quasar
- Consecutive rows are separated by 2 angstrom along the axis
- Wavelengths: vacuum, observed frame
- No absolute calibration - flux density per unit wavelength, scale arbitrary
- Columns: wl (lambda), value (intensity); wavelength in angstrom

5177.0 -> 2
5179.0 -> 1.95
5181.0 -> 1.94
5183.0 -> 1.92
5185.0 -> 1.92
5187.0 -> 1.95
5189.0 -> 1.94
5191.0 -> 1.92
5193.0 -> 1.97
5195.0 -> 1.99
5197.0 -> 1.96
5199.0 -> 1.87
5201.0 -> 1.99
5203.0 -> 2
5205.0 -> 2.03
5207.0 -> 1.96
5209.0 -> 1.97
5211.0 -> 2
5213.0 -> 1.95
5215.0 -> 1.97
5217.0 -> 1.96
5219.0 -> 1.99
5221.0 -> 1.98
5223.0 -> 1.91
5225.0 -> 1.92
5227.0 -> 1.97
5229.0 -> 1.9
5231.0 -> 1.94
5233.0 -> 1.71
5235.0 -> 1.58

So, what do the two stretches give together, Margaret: 3.91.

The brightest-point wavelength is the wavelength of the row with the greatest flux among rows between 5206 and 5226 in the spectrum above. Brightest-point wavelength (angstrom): 5211.0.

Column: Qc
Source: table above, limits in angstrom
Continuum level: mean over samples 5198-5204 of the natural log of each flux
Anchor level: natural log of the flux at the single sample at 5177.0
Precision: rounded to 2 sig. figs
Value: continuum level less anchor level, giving -0.024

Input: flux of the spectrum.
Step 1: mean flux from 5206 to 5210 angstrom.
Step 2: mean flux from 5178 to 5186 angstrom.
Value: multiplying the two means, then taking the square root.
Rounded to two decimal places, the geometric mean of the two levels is 1.95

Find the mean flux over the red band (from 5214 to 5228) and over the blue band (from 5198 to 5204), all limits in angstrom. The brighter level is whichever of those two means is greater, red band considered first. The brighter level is 1.96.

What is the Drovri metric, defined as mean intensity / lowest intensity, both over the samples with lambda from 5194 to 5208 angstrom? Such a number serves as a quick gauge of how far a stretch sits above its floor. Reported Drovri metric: 1.05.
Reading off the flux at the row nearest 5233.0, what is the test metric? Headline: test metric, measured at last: 1.71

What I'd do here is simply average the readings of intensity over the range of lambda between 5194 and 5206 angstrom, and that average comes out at 1.97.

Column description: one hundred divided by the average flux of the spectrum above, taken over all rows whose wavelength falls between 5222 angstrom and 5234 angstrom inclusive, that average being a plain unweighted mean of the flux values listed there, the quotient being 52.9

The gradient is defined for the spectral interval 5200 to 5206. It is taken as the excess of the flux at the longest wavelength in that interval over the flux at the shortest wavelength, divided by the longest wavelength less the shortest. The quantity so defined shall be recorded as 0.010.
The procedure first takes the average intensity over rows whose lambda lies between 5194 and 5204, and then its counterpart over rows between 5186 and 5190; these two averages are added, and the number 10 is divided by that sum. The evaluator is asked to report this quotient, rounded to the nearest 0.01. 2.56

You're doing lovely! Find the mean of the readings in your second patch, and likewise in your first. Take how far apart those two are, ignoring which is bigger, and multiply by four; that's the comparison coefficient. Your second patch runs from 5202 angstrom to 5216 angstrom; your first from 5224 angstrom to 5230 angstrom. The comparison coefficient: 0.211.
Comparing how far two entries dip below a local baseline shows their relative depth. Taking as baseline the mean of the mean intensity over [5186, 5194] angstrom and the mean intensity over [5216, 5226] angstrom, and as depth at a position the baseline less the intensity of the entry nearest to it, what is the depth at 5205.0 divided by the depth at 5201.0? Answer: 2.0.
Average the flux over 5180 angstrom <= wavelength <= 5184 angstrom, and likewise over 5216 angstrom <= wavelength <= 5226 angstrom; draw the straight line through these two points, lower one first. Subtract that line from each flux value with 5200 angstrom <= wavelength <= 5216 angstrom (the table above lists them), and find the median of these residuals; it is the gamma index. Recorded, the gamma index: 0.037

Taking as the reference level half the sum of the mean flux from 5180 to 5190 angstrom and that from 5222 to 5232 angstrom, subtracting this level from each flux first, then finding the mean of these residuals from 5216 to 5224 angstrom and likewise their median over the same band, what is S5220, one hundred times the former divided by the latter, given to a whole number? 74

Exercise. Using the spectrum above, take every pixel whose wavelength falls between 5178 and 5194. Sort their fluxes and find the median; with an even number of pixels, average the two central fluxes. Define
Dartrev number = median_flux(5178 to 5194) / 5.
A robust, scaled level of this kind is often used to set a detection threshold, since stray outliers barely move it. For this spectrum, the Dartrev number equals 0.388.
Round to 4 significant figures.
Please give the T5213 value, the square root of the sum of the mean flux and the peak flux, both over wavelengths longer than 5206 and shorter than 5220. 1.993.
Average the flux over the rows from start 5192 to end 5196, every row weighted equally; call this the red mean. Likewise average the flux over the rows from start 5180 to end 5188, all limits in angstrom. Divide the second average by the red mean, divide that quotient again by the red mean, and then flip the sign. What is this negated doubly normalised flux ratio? -0.493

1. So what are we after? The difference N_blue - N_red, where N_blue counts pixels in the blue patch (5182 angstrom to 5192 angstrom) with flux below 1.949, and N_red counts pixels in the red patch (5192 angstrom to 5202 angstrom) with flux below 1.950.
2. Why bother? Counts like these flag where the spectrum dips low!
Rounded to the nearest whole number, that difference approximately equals 3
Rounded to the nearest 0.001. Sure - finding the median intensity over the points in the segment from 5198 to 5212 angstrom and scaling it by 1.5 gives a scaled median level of 2.985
